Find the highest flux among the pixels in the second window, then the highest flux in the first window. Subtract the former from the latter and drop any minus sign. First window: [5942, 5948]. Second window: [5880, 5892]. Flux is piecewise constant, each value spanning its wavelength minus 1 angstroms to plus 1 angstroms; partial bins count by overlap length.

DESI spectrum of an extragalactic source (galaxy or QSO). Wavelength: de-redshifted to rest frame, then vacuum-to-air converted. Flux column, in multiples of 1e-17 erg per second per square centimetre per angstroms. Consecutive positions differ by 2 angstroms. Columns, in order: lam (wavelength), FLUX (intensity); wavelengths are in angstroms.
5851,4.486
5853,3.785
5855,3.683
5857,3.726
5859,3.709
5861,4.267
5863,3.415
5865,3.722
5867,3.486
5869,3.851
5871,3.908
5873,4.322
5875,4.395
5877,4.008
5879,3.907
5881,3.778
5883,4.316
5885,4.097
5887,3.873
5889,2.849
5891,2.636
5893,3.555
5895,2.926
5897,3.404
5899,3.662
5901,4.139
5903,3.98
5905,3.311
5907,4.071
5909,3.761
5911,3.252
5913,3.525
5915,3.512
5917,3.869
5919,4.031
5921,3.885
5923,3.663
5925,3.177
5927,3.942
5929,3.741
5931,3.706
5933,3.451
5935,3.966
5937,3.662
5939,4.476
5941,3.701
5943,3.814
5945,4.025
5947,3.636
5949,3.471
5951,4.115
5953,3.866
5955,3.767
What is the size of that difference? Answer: 0.29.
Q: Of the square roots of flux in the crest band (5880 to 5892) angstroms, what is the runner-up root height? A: 2.02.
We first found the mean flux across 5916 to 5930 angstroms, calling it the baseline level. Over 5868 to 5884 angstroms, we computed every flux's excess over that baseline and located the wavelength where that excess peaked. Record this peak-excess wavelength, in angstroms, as 5875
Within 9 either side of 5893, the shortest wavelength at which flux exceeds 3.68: 5885 angstroms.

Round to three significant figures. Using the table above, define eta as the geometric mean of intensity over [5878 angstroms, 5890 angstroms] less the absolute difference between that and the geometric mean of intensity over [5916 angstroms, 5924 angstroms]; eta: 3.68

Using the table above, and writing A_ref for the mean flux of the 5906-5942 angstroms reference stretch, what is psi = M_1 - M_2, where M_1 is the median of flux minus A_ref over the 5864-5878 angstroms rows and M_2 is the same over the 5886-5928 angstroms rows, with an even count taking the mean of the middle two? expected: 0.25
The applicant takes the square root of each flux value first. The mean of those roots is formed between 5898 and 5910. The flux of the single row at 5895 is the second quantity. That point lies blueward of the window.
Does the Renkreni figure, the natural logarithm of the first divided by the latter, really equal -0.40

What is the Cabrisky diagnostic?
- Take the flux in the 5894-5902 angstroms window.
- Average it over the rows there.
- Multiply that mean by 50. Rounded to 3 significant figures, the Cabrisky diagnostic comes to 177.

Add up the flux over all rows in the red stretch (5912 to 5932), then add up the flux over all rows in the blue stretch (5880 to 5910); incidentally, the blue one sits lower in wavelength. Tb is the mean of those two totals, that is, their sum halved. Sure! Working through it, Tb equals 46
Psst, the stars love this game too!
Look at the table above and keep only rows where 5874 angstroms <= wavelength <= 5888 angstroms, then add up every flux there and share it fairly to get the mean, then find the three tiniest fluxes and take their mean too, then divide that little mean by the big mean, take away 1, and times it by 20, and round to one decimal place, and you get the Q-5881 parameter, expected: -1.0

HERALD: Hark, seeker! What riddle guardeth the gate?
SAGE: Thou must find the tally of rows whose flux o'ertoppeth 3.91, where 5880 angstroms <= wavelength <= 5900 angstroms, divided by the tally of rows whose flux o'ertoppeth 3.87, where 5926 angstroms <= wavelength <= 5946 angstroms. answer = 0.5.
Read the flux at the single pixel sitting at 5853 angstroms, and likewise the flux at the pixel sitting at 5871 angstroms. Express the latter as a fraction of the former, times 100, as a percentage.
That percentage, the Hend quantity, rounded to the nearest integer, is 103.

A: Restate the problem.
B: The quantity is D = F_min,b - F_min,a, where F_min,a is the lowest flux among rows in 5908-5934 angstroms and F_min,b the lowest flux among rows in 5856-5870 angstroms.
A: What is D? 0.2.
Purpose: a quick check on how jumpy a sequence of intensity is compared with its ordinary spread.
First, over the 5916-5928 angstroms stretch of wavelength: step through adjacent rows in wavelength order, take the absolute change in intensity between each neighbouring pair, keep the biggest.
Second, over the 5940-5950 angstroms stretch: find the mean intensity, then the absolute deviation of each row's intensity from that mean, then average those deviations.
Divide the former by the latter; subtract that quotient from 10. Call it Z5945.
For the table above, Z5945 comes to 5.0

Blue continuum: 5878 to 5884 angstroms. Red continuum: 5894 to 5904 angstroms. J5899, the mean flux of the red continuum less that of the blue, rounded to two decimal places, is -0.38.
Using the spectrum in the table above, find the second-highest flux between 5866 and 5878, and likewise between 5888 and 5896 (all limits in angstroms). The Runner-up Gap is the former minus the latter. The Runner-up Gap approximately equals 1.4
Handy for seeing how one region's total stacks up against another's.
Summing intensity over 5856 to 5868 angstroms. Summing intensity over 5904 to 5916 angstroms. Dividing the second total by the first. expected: 0.96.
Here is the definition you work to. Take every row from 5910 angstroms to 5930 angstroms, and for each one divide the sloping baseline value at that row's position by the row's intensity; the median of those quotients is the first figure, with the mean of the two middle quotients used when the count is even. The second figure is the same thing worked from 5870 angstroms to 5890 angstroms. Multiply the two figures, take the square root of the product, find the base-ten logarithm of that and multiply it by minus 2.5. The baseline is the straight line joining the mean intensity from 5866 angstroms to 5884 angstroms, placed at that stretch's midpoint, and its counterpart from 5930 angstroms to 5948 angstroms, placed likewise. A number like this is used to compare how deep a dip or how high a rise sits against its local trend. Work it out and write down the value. -0.027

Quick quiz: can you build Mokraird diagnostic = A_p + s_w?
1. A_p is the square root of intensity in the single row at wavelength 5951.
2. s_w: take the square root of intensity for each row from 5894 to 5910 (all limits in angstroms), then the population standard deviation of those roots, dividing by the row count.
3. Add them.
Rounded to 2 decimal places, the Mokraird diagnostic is 2.13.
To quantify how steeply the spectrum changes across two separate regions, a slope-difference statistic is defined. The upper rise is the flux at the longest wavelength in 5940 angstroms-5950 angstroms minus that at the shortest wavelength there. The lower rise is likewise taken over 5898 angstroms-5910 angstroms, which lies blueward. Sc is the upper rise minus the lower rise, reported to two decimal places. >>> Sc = -0.33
